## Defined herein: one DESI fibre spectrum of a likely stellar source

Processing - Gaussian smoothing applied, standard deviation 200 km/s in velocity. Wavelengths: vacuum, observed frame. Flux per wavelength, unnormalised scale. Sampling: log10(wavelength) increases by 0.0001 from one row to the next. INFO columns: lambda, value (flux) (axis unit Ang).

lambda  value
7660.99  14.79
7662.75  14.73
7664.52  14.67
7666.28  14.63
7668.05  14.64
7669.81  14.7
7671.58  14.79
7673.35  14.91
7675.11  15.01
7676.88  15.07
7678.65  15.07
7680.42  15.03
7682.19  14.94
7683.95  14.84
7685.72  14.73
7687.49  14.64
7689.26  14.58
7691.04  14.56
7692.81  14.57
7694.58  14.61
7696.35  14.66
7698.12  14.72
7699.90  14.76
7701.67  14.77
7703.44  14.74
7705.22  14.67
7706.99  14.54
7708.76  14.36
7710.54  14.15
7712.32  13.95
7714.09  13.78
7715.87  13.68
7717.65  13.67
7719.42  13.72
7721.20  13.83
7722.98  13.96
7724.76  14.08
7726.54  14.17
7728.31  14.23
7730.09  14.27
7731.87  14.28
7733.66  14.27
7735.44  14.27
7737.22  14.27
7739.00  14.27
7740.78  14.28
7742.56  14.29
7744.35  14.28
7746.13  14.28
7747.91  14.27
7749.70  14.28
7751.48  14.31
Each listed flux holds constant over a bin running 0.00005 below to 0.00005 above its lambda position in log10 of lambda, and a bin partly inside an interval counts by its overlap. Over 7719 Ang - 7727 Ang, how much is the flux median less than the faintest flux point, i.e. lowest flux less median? -0.24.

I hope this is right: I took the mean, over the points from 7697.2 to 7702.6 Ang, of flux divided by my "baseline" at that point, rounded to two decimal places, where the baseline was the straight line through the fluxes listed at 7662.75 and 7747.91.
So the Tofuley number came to 1.02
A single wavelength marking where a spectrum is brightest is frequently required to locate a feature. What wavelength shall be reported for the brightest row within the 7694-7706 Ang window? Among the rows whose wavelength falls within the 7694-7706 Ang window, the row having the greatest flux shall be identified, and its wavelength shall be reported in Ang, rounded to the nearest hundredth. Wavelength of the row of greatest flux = 7701.67 Ang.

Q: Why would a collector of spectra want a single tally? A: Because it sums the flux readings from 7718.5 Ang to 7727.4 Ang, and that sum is 70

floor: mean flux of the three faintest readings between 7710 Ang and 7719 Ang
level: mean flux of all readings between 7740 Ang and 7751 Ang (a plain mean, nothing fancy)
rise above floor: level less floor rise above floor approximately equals 0.57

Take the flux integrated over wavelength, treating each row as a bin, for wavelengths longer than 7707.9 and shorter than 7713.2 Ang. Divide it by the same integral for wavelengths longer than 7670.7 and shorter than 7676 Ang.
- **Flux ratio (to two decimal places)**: 0.95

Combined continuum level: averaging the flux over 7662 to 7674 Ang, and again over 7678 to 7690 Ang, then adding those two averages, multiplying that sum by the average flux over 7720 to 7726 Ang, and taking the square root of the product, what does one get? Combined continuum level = 20.3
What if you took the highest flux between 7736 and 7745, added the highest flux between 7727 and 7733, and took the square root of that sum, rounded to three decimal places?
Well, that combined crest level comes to 5.345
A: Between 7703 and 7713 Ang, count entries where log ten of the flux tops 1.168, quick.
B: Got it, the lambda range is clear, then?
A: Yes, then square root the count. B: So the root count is 1.00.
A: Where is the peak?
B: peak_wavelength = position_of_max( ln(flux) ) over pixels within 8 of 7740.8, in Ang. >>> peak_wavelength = 7742.56 Ang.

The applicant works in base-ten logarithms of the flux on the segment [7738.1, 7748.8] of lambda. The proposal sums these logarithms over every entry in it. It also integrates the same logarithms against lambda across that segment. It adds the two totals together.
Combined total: 19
